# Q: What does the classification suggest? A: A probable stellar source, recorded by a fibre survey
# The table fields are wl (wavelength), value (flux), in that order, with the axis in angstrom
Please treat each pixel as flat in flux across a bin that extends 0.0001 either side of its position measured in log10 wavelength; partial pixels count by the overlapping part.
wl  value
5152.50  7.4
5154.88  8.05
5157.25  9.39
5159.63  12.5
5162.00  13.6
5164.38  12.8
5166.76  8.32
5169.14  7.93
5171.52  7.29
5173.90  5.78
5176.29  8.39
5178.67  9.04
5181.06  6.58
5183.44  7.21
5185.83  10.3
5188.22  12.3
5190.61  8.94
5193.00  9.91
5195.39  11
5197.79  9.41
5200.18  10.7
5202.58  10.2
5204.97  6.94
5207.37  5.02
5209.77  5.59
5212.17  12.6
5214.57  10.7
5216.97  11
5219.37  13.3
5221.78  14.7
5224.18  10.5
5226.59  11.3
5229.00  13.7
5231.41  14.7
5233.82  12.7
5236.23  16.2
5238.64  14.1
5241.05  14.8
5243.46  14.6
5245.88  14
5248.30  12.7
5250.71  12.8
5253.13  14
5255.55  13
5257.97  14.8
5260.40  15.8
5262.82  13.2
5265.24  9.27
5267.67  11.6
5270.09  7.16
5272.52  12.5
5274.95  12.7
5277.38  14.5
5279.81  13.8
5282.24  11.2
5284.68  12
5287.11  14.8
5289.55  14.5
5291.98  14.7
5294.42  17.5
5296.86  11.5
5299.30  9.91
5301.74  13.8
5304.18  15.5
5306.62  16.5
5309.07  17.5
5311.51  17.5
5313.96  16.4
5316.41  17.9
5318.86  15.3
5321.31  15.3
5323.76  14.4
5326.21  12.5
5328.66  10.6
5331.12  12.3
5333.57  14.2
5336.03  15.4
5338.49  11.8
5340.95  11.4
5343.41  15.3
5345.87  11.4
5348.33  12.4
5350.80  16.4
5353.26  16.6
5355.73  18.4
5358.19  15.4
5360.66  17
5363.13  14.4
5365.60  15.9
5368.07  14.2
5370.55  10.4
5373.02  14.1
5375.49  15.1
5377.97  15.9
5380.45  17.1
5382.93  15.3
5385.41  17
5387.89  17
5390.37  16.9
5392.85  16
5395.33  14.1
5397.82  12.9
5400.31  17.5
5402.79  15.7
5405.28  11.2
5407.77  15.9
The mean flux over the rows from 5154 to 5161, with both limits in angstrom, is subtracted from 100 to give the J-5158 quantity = 90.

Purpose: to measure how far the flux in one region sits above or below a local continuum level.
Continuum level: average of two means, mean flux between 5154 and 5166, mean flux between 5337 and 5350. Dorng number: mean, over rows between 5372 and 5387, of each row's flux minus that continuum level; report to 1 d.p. 3.9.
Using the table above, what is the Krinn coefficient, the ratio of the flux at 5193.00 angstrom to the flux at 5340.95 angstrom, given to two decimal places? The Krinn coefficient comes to 0.87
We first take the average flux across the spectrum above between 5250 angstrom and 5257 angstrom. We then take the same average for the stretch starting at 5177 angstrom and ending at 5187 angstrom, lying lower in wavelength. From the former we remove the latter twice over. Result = -3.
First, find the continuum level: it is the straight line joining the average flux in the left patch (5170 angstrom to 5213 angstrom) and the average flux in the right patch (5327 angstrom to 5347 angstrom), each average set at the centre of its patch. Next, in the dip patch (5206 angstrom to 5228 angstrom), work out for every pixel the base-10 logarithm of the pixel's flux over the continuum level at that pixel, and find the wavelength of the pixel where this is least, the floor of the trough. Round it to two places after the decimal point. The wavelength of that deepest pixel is 5207.37 angstrom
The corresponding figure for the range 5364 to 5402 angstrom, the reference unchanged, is 5370.55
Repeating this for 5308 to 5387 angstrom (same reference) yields 5370.55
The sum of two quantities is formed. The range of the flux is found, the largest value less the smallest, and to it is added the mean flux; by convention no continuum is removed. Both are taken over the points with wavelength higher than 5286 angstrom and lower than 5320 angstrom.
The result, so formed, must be 23.2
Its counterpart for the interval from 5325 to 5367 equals 22.0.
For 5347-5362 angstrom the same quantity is 22.0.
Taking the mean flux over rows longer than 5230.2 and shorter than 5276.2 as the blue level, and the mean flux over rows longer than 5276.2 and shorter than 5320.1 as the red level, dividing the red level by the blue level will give 1.1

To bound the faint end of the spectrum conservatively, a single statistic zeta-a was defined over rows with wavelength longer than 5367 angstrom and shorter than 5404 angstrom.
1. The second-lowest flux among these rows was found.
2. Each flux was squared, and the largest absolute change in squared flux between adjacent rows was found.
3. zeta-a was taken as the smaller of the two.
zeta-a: 12.9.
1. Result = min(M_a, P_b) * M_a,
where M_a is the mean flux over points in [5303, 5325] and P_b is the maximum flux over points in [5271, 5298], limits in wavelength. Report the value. 264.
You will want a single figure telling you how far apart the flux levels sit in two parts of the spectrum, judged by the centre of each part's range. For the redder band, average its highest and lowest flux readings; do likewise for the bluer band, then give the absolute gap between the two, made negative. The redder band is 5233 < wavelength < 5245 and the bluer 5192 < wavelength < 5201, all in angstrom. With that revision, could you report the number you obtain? -4.2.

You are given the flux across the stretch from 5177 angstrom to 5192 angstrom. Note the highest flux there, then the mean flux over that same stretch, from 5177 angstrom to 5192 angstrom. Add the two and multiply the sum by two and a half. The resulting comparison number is 53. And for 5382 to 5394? 84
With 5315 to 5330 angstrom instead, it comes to 81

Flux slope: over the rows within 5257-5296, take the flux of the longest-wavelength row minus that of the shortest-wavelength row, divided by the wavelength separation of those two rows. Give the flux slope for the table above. 0.07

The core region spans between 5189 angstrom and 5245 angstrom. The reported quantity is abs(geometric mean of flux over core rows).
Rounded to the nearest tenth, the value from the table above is 11.0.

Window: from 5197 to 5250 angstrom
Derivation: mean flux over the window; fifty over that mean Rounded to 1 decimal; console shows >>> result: 4.2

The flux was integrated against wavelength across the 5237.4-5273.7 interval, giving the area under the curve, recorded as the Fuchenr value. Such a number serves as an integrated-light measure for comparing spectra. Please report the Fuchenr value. 470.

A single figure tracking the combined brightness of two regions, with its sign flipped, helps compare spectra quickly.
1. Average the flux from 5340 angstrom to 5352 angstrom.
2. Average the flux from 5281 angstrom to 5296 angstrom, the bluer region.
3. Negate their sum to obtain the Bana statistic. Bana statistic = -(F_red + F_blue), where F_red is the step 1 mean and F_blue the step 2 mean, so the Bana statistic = -27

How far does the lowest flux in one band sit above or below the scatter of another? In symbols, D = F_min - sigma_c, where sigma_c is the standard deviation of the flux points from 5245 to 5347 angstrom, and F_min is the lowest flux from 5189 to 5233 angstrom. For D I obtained 2.7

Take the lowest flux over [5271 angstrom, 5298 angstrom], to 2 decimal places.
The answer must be 11.20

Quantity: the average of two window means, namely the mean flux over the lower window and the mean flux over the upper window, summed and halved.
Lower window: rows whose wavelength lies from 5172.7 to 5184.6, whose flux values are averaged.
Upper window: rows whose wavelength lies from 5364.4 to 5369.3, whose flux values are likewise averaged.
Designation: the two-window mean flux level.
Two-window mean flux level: 11.2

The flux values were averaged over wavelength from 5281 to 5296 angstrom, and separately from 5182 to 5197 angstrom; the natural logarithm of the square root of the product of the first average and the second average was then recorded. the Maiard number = 2.5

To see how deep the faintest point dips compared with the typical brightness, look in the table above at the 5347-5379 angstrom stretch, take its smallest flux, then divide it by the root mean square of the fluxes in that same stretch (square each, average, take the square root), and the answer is 0.68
